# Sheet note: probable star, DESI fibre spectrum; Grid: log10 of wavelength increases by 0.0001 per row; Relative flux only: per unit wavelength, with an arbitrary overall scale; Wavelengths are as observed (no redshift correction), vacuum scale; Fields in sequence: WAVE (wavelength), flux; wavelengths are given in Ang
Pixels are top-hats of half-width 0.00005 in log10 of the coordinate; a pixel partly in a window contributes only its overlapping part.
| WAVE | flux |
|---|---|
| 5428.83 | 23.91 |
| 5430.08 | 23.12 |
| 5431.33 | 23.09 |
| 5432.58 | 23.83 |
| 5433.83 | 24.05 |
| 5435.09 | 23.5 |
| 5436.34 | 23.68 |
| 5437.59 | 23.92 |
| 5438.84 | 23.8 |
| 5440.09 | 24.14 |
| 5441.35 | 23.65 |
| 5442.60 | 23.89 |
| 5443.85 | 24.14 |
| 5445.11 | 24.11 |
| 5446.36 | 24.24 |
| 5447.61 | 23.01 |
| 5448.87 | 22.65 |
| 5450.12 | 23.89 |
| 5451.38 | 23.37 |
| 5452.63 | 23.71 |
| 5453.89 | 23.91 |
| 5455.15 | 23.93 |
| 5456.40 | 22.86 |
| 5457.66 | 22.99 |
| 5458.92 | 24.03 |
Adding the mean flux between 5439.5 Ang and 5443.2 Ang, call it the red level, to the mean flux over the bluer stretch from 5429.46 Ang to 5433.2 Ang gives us 47.2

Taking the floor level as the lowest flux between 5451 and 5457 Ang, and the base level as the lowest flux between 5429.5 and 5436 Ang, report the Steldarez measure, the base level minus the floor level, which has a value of 0.2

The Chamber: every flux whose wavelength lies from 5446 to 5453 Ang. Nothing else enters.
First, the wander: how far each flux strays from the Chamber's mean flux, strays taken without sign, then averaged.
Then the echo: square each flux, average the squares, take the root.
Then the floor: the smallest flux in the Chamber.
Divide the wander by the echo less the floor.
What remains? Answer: 0.561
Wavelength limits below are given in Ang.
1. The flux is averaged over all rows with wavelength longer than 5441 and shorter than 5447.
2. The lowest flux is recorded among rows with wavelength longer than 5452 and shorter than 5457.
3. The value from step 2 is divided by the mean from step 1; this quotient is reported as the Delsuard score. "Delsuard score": 0.95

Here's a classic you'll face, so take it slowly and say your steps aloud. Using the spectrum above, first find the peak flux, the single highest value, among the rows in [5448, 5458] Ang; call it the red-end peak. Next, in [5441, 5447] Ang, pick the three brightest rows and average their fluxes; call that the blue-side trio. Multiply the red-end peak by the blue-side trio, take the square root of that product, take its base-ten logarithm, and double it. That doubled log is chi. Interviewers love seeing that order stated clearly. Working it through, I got 2.762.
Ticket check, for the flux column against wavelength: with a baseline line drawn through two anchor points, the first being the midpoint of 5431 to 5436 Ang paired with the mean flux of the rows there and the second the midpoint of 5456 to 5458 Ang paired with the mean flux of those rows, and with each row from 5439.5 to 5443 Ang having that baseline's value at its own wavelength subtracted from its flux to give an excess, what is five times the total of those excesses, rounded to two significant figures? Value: 7.7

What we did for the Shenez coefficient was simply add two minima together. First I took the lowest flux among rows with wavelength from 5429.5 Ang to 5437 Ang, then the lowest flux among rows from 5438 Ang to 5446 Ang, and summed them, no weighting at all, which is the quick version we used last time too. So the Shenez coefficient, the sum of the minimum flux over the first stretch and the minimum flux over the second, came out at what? 46.7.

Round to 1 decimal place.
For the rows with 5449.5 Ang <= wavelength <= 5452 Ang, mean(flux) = 23.6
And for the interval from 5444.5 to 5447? 24.2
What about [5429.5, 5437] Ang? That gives 23.5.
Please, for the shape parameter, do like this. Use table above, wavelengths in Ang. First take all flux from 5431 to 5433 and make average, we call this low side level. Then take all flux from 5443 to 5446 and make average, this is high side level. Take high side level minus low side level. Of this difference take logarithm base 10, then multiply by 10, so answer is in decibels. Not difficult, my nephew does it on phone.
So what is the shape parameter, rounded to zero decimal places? -2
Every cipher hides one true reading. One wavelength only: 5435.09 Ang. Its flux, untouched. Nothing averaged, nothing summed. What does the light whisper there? 23.5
